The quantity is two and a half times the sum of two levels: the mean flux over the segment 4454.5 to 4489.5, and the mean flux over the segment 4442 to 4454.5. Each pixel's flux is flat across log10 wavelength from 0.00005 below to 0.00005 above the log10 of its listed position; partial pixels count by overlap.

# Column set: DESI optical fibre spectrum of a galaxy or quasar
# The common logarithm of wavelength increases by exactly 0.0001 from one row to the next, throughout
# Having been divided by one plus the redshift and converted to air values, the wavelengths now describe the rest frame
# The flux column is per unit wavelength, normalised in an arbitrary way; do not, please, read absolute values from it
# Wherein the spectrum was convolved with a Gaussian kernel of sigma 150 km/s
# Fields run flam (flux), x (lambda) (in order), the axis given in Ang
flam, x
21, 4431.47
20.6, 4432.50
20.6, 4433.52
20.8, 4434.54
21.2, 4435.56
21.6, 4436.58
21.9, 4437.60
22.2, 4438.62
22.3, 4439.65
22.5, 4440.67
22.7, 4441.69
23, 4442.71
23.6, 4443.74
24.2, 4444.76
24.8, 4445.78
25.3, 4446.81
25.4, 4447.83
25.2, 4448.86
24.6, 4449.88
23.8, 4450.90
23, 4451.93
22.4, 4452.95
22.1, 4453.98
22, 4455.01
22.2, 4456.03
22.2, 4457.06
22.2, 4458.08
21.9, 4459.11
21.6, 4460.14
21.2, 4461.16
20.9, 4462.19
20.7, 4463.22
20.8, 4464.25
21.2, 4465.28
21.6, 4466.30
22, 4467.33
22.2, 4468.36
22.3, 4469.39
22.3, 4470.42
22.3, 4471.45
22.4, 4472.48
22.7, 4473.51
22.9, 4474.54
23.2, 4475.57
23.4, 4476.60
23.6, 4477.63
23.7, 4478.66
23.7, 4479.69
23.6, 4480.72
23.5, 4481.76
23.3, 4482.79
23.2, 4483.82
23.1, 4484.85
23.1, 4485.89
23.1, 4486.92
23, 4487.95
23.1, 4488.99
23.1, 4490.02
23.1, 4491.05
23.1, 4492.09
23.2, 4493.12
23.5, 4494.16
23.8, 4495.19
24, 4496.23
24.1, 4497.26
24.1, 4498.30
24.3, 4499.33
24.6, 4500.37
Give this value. 116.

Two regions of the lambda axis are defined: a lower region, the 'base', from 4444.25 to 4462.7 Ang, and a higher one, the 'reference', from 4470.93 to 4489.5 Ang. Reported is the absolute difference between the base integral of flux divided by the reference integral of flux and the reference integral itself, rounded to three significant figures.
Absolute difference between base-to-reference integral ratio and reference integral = 429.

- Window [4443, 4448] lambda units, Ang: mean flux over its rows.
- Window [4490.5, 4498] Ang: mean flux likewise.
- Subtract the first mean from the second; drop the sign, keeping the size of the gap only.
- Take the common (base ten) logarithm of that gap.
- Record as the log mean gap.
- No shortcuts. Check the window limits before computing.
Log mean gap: 0.0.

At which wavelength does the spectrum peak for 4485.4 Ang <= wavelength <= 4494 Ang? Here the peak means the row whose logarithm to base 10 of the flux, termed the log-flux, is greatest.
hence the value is 4493.12 Ang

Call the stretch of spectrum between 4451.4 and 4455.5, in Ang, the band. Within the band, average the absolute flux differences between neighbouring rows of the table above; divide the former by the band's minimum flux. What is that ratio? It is 0.015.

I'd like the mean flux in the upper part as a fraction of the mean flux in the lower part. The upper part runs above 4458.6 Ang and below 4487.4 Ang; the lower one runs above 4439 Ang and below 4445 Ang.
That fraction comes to 0.98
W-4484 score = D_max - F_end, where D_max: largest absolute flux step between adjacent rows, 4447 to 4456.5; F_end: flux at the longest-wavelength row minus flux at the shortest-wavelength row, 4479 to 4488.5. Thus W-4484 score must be 1.5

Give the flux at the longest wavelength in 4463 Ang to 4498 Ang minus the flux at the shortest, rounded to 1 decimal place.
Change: 3.4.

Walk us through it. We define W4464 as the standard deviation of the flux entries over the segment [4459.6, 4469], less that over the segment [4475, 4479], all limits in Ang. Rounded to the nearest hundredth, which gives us 0.31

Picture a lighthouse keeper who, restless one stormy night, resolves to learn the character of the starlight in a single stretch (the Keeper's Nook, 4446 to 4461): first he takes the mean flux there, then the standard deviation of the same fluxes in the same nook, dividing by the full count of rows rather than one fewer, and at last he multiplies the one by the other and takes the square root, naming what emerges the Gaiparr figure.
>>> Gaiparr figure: 5.6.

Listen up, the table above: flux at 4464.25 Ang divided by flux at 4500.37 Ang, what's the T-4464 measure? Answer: 0.85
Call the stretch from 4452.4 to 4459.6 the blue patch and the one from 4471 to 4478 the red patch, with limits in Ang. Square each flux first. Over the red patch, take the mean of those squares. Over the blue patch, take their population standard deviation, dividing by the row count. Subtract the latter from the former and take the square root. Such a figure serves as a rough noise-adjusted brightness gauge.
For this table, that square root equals 22.8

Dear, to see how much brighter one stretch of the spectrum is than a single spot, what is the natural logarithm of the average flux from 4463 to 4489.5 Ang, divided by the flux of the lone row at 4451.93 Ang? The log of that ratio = -0.01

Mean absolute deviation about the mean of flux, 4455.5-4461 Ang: 0.22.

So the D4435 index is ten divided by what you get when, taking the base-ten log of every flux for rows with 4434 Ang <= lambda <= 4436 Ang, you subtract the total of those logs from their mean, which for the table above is -7.6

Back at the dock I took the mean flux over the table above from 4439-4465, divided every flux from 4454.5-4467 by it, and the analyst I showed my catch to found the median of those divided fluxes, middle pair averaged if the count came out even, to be 0.95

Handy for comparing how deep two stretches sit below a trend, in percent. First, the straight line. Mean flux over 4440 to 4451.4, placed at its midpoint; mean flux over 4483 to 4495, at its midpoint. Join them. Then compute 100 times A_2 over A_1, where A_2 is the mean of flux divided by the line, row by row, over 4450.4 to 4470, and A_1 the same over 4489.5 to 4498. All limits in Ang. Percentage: 90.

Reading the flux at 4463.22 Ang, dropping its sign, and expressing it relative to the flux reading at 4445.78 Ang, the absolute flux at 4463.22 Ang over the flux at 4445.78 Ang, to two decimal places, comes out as 0.83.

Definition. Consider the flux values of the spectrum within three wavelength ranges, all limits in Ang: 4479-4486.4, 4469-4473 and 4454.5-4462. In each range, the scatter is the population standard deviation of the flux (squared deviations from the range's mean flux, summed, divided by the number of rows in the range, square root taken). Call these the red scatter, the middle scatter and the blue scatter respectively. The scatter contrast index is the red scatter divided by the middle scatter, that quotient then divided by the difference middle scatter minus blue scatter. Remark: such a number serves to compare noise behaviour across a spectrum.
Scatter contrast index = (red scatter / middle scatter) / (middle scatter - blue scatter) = -17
